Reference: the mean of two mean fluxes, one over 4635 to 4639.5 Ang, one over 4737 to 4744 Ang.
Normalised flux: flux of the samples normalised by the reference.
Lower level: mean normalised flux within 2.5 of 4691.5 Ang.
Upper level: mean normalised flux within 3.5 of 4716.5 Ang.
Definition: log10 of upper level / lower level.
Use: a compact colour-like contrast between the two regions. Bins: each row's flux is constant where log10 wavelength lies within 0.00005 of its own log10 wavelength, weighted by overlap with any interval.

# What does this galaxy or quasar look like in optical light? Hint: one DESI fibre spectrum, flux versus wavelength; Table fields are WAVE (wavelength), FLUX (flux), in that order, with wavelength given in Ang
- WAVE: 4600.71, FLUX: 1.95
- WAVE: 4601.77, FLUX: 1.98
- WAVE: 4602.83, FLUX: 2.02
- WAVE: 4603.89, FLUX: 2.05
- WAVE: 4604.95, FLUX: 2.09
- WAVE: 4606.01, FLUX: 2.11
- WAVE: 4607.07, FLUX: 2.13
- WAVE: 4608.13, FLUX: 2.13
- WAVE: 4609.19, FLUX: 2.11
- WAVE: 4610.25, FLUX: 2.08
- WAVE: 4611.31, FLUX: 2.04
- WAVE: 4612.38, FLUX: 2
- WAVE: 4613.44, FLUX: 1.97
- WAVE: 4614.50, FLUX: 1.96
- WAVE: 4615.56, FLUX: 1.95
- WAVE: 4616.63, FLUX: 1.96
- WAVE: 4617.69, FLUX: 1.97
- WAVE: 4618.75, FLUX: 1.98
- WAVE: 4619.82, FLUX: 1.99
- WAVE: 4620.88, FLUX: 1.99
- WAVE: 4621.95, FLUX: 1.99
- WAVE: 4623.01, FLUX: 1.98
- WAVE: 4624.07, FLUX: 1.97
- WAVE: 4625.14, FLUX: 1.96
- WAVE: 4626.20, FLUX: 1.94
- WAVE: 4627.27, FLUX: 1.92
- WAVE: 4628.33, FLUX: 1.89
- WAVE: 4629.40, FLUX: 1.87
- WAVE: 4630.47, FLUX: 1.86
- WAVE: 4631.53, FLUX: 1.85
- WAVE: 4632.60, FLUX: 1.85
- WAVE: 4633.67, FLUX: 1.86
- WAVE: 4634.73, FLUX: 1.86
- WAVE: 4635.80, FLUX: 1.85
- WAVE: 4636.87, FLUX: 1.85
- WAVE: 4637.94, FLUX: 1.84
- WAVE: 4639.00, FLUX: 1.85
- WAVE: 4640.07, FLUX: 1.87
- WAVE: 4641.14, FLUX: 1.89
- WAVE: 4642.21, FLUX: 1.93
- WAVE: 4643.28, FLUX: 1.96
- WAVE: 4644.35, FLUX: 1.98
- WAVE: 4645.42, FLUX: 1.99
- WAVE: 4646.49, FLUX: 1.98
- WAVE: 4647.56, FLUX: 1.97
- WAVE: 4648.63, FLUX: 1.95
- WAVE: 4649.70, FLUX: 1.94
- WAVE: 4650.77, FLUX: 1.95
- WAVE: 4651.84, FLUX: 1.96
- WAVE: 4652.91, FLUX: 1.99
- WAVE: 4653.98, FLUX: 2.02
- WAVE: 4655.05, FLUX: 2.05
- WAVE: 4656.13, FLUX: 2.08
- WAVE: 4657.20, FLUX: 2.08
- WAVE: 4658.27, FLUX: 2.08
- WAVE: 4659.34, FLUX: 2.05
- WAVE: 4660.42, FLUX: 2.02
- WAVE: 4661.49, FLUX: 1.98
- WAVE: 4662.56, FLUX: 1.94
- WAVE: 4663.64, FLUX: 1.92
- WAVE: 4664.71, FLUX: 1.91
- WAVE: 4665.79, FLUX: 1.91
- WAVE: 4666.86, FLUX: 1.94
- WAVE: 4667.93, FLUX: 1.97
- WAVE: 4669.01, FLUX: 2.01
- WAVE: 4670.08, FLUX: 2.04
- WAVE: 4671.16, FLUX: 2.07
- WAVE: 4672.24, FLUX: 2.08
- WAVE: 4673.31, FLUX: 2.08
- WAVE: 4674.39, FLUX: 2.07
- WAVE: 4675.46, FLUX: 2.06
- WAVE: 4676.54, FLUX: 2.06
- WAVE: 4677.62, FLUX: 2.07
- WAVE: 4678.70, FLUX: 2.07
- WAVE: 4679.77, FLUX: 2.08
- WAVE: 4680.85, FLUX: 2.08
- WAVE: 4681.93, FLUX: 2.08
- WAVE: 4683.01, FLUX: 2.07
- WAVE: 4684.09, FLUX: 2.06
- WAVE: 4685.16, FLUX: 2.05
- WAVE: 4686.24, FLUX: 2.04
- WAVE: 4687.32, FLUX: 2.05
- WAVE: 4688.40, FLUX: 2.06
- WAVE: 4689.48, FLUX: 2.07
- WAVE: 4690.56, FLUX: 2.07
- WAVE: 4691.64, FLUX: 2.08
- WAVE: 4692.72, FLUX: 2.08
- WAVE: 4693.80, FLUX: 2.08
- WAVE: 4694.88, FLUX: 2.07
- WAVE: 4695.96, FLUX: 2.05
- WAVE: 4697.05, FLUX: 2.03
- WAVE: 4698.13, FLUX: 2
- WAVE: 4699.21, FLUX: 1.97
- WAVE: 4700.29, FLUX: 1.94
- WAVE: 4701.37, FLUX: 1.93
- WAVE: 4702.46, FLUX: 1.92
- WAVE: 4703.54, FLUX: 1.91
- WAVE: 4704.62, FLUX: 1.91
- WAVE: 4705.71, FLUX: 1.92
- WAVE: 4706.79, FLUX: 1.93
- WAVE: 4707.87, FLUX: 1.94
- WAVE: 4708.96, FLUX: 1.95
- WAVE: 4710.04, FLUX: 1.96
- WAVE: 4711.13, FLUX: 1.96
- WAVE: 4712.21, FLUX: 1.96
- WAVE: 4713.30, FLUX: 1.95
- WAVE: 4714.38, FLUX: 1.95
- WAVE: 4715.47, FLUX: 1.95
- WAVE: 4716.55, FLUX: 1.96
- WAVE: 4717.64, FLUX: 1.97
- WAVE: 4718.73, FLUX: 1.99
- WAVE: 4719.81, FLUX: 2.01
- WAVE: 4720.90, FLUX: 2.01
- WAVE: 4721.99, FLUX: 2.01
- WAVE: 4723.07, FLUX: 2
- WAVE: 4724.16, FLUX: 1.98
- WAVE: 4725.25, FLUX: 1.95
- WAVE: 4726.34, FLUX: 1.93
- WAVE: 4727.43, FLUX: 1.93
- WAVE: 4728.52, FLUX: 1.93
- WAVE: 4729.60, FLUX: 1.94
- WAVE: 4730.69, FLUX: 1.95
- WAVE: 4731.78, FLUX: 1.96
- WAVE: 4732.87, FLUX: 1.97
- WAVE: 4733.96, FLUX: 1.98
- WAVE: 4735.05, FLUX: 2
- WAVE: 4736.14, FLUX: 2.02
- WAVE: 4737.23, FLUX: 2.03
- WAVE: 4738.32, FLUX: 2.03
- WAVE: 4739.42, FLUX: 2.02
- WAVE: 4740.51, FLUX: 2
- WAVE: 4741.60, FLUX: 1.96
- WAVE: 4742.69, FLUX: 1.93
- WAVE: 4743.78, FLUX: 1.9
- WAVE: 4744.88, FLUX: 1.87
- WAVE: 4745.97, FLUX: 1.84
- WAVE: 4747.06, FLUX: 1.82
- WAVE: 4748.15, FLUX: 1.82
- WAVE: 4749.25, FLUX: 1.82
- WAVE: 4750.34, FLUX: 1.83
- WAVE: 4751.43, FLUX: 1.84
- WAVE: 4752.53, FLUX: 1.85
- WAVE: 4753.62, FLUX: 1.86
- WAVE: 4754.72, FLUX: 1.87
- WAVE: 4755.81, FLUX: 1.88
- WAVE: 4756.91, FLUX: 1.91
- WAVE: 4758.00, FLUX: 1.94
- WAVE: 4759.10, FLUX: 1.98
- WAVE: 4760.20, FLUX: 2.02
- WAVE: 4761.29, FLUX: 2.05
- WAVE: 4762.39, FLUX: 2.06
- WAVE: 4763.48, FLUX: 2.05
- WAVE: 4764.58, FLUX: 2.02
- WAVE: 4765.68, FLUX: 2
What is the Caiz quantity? -0.023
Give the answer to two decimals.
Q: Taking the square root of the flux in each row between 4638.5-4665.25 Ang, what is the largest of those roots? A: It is 1.44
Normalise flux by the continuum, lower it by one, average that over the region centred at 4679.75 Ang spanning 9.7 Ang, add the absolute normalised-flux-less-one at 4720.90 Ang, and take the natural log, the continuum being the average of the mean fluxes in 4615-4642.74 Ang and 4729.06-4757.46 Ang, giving -2.0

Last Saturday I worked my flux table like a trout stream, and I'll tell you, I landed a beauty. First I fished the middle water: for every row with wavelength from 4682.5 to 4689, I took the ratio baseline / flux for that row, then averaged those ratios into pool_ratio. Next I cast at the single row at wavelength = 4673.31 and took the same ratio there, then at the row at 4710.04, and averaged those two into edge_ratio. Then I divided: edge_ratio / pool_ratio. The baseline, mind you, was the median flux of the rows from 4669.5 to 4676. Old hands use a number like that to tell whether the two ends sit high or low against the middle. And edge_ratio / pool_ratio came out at 1.02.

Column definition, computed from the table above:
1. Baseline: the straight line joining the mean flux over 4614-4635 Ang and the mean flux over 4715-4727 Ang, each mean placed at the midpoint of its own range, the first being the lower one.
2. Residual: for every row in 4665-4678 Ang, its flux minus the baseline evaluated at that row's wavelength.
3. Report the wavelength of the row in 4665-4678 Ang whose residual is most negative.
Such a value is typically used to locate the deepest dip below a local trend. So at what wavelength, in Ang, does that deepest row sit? 4665.79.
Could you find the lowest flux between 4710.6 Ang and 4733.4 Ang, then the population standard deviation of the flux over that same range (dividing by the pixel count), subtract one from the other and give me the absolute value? 1.90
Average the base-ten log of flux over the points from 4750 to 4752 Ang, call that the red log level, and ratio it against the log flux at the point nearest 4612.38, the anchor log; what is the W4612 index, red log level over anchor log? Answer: 0.88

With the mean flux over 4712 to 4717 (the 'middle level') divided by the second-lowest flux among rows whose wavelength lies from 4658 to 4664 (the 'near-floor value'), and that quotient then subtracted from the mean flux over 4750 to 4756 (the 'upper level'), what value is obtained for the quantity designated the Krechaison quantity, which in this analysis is 0.848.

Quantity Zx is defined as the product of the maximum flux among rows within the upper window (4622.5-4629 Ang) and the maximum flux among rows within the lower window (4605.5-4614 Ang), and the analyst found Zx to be 4.2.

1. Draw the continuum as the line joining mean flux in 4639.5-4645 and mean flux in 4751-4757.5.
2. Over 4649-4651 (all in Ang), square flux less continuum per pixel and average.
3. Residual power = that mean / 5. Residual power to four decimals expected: 0.0001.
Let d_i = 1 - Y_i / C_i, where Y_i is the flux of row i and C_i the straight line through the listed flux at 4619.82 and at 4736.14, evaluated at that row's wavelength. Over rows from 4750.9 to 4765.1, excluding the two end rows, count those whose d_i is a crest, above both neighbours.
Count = 0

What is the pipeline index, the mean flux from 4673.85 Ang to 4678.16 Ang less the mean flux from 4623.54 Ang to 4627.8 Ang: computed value 0.12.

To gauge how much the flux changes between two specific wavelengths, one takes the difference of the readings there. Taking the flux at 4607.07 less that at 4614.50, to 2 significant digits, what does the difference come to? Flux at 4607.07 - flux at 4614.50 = 0.17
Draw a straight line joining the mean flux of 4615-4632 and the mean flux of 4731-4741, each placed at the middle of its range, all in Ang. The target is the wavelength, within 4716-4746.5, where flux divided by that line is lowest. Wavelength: 4745.97 Ang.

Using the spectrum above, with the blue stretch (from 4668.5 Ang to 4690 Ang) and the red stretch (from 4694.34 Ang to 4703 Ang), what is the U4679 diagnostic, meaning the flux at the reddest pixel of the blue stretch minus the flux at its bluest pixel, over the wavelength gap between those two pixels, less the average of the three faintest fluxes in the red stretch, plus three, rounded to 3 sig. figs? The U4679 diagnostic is 1.07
